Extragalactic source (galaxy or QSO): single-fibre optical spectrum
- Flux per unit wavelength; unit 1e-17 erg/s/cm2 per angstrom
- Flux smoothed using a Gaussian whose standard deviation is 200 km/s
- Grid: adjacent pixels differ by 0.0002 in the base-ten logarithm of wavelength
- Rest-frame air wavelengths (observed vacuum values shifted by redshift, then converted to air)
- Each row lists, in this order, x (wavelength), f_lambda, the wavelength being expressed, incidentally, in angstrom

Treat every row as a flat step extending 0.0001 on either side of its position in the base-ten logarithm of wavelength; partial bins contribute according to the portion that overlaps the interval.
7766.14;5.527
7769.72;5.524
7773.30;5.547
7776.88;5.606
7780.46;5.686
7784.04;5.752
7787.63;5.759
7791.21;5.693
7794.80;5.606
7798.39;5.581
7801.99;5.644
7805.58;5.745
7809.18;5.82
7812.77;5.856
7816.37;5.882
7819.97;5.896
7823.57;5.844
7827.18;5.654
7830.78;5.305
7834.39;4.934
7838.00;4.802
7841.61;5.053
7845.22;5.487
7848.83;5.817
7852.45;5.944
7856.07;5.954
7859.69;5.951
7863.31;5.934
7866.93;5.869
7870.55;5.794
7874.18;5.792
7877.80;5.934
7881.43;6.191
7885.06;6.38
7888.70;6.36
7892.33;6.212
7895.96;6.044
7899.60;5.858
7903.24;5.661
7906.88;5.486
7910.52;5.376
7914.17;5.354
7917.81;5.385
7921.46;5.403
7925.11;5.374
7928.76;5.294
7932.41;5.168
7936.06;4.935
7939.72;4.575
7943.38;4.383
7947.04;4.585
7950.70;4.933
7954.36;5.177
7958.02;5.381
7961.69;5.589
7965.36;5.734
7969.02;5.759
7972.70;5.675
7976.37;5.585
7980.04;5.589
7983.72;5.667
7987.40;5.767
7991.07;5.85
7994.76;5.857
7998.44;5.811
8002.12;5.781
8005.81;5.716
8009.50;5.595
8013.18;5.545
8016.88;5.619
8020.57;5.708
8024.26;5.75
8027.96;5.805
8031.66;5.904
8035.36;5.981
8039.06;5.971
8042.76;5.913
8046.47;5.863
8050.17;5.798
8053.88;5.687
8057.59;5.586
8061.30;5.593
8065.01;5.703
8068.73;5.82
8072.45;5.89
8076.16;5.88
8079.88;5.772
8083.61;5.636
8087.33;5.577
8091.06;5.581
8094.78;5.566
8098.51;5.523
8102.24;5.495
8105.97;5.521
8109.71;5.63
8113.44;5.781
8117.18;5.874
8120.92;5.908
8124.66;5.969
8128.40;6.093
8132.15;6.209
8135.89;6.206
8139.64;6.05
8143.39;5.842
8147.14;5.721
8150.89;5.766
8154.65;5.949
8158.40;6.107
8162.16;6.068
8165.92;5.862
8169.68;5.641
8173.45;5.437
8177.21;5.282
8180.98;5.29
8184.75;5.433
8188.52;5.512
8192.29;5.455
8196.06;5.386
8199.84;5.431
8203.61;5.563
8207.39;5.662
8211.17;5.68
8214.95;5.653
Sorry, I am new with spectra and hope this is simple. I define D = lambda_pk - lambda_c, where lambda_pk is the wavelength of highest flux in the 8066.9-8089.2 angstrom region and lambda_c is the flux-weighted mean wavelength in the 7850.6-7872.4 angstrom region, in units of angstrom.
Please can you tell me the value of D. 211.0 angstrom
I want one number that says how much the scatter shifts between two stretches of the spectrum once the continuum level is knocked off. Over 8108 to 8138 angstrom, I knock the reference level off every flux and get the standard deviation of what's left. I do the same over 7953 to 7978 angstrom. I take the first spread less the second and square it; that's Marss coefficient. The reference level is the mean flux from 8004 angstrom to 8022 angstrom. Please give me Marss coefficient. 0.000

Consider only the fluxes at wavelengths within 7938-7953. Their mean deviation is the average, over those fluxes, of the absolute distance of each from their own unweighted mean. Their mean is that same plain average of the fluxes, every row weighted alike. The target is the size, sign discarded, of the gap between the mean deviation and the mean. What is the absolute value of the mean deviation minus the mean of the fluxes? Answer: 4.5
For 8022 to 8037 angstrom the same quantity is 5.8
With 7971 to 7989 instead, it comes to 5.6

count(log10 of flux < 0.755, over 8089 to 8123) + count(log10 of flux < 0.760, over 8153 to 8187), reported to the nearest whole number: 11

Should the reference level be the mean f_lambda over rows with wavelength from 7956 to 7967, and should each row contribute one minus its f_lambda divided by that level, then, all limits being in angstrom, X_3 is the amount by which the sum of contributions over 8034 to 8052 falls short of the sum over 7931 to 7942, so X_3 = 0.7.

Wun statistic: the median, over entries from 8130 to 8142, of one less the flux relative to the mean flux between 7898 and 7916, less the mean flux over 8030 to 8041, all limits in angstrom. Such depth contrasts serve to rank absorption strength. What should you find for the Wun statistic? -6.07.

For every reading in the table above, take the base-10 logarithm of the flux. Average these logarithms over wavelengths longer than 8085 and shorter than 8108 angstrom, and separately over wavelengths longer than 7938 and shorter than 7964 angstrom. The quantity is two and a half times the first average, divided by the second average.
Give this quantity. 2.68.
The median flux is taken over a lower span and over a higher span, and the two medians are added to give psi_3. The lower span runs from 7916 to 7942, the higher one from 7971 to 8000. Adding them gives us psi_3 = 11.0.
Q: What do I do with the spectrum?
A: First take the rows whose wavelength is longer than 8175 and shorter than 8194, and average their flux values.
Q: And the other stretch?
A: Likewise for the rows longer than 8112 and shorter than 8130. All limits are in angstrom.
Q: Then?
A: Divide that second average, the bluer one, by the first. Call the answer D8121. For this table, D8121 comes 1.10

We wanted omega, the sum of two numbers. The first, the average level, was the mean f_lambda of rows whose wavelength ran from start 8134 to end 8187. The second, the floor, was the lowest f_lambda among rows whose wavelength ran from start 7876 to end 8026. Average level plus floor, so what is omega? 10.1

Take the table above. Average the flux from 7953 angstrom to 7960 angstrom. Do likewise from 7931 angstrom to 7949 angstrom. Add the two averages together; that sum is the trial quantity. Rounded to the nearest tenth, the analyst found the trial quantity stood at 10.0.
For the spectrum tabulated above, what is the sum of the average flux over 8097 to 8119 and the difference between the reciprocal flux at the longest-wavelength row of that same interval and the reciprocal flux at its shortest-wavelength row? 5.63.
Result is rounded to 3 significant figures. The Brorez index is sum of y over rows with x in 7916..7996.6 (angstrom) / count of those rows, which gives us 5.35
